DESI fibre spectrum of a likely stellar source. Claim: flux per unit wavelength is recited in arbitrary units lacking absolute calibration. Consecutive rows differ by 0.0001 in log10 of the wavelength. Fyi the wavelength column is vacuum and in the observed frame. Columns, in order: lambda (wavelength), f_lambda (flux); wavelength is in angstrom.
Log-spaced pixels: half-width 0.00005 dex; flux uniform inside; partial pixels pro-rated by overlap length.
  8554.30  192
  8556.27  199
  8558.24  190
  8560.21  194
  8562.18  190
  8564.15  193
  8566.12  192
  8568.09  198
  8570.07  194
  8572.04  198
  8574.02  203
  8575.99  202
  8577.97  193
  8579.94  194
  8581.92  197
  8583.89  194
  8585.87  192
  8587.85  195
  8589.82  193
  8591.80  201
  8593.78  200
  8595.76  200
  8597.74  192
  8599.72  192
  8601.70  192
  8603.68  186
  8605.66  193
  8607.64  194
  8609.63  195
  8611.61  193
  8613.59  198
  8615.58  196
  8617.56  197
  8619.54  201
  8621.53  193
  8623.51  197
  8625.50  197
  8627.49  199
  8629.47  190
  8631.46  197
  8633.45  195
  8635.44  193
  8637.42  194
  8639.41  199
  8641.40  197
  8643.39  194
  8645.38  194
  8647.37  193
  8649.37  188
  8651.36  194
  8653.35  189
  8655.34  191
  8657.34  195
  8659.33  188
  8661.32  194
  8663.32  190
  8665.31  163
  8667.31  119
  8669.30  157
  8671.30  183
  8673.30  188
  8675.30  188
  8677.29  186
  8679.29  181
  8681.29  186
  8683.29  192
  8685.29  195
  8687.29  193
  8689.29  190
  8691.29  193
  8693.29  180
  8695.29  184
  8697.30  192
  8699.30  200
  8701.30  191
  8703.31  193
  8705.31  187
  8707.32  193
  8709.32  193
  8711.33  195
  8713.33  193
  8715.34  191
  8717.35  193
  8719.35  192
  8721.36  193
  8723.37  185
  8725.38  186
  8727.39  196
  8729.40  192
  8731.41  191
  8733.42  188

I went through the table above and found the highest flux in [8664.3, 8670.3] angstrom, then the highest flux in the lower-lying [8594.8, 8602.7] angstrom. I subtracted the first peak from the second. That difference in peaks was 37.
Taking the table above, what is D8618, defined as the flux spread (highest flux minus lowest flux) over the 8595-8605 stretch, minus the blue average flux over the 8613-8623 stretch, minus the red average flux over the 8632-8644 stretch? -378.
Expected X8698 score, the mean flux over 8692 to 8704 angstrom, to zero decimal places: 190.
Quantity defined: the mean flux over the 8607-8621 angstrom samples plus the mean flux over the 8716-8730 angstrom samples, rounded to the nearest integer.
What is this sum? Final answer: 387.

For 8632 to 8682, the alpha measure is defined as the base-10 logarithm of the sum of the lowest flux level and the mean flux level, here 2.48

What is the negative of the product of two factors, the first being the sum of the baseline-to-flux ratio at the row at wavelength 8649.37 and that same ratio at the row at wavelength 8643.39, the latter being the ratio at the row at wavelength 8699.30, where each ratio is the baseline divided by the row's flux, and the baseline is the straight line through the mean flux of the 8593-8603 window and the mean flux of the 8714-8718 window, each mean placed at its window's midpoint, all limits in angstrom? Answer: -1.95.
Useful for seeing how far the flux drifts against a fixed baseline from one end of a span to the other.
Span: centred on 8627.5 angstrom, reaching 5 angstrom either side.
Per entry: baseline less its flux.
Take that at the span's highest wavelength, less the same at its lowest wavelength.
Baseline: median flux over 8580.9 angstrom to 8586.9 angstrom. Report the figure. 0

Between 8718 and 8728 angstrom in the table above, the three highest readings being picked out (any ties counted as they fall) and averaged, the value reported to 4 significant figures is 193.7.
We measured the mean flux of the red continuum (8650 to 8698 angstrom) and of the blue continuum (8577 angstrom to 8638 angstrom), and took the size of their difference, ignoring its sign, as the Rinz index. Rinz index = 11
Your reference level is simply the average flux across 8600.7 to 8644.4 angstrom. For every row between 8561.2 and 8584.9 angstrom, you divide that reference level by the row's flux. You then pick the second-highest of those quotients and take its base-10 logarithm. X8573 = 0.007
